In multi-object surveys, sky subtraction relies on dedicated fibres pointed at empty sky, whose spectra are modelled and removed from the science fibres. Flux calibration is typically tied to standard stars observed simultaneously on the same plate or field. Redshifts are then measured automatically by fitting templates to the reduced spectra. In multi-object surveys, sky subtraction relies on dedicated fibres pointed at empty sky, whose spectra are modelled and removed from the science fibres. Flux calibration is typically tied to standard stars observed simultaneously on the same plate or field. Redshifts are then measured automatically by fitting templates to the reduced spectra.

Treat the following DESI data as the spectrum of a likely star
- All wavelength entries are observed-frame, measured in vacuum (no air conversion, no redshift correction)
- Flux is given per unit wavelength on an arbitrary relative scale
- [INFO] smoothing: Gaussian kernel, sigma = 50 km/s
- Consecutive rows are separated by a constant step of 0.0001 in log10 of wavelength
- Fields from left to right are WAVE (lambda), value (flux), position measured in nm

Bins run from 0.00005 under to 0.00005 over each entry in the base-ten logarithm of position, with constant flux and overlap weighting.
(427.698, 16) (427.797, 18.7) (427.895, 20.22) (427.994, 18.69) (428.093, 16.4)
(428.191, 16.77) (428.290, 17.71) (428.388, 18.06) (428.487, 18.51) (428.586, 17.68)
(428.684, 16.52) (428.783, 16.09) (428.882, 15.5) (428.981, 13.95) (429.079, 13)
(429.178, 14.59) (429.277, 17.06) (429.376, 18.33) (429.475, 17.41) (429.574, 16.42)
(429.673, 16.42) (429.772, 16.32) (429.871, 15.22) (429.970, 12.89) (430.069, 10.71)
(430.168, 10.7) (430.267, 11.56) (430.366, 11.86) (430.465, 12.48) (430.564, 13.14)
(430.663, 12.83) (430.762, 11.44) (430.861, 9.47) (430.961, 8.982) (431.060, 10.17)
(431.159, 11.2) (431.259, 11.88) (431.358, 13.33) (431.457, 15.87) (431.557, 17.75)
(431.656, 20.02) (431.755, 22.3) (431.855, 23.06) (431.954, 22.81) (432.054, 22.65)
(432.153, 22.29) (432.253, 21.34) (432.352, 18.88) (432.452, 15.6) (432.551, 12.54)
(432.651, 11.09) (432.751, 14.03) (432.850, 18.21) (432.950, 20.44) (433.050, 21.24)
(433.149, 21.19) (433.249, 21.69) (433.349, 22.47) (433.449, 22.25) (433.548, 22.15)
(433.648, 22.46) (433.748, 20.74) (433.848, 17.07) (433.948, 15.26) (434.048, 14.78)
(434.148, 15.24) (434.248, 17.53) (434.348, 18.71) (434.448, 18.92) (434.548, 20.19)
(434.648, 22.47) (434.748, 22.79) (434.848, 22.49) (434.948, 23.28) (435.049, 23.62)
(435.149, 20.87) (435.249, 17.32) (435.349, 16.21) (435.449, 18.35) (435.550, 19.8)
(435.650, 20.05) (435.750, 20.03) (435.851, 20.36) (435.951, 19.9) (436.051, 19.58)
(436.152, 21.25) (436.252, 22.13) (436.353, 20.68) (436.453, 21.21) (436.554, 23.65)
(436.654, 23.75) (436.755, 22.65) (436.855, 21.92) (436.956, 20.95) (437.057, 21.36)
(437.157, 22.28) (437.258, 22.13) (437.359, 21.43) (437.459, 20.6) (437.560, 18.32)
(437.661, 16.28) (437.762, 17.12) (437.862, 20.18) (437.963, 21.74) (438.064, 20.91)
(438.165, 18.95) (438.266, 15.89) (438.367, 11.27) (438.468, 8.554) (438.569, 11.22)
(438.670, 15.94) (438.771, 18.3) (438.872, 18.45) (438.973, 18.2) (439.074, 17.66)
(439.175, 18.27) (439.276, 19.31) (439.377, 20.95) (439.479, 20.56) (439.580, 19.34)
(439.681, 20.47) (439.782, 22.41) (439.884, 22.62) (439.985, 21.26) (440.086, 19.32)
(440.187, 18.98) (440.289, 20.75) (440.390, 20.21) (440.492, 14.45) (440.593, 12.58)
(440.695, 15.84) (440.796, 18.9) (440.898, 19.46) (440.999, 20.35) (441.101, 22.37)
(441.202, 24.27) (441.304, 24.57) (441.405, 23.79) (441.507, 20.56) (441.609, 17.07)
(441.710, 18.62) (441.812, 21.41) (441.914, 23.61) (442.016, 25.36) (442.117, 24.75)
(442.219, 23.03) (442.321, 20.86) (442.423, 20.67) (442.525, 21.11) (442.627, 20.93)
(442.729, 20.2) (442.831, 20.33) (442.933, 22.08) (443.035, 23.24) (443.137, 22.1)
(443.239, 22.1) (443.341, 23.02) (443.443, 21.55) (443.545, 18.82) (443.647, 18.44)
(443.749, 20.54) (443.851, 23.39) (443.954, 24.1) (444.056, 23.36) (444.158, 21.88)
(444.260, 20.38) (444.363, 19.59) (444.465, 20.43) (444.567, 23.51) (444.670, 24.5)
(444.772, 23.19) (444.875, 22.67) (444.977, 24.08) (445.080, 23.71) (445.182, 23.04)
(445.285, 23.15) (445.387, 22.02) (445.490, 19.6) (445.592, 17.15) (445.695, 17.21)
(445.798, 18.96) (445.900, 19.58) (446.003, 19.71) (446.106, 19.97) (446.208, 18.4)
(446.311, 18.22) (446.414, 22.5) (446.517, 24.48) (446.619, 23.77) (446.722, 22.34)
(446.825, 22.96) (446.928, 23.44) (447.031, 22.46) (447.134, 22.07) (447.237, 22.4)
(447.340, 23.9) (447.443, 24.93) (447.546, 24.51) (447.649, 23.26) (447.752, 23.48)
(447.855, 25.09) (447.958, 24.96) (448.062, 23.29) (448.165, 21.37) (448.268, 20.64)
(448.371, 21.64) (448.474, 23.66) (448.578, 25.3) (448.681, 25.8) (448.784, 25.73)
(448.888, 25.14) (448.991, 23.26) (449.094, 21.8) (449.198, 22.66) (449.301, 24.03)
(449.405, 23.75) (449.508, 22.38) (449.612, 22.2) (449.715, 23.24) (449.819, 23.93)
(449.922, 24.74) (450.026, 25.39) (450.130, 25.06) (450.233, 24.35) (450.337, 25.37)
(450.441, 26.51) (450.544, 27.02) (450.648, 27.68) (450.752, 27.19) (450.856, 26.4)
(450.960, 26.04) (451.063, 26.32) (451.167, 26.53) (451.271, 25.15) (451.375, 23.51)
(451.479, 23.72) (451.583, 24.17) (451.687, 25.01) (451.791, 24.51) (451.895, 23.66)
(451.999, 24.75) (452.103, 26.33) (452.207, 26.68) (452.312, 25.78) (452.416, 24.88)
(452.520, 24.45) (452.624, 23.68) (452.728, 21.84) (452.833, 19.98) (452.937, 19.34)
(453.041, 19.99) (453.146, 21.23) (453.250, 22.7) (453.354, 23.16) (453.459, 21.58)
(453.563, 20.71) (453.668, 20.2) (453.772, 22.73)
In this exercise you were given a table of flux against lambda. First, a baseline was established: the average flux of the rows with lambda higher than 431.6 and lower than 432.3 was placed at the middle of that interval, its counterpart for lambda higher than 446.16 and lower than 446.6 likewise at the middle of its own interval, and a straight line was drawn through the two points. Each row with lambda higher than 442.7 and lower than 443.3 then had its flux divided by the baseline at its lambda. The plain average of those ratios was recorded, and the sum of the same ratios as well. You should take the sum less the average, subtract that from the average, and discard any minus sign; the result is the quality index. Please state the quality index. 4.1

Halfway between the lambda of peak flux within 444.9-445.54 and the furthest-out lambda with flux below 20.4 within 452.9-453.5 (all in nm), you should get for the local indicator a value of 449.01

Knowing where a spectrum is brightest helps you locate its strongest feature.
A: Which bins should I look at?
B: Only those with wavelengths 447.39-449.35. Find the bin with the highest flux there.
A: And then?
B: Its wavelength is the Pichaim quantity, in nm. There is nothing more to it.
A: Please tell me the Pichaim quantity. 448.681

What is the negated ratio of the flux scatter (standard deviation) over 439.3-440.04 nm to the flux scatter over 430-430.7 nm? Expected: -1.2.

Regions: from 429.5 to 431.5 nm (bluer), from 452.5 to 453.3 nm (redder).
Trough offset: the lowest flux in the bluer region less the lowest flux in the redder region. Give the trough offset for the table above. -10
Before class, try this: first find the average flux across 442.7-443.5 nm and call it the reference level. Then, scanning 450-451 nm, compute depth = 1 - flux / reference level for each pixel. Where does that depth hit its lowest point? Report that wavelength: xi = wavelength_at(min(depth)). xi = 450.648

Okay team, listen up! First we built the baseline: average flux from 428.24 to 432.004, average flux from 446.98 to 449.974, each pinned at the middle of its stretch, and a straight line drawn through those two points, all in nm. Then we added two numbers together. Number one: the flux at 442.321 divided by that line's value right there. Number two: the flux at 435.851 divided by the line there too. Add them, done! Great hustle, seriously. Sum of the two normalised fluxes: 2.2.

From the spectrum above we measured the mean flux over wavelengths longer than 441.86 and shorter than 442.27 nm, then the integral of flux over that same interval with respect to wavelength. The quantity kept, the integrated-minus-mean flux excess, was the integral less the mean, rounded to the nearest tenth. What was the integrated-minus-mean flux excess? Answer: -14.3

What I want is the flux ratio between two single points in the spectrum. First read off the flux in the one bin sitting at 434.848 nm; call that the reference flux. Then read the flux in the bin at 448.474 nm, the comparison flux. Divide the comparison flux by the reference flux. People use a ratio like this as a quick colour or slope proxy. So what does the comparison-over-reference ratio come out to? 1.05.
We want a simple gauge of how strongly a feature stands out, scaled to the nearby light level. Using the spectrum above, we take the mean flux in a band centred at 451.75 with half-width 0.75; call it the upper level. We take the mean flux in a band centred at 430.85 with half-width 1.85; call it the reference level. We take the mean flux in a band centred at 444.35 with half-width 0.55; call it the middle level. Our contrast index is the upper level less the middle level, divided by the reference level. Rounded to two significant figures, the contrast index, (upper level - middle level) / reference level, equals 0.17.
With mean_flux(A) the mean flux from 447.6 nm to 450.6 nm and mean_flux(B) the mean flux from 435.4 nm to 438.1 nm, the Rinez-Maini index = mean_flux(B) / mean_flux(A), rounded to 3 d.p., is 0.863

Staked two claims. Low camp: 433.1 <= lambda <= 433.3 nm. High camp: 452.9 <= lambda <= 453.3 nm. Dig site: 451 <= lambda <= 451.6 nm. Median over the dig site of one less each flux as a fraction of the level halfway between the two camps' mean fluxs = -0.17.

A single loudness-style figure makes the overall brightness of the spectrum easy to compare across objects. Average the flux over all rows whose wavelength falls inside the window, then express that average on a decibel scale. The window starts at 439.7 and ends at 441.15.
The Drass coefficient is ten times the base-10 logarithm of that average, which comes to 12.8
